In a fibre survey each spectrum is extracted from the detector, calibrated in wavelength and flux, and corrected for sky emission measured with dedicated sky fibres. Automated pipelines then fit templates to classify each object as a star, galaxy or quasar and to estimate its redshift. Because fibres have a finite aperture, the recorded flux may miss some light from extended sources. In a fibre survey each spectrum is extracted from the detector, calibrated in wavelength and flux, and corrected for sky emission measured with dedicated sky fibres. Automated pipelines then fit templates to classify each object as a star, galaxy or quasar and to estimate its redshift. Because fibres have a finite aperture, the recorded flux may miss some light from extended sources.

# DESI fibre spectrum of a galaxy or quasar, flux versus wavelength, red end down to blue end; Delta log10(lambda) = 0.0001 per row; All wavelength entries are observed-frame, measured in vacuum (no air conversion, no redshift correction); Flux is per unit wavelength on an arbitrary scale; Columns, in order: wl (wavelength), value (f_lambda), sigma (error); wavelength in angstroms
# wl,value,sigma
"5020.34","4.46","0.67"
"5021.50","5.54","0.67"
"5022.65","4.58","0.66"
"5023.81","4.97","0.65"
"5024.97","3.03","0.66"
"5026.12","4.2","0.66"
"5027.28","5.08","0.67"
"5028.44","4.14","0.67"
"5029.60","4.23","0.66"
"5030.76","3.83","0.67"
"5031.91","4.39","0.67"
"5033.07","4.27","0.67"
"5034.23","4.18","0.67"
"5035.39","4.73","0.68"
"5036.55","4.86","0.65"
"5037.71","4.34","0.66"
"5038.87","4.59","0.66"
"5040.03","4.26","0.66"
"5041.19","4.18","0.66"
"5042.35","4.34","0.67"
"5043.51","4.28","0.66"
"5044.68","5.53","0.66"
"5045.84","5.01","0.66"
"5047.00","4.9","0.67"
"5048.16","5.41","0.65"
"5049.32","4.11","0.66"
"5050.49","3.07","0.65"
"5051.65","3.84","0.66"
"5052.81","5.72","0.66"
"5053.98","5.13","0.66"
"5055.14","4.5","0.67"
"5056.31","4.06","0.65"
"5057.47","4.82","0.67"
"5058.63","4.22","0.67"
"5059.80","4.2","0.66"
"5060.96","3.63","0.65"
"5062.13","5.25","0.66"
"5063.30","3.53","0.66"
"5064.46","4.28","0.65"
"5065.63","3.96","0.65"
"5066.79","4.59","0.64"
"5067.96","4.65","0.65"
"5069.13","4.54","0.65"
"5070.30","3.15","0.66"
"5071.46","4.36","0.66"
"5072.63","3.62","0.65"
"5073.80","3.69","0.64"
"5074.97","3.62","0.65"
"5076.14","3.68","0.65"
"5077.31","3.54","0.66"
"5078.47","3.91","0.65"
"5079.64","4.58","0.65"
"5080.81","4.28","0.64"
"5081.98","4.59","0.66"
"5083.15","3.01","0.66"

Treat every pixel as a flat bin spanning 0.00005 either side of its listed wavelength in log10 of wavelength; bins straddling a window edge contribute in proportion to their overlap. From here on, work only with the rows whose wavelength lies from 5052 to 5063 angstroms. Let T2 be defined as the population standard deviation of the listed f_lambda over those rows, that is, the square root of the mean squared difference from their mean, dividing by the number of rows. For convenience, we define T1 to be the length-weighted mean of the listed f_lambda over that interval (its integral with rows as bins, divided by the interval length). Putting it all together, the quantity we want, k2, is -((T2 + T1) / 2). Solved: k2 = -2.60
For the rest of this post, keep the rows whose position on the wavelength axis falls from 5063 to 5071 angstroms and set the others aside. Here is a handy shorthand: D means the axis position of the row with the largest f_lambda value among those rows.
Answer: 5067.96 angstroms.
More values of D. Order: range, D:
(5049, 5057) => 5052.81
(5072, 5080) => 5079.64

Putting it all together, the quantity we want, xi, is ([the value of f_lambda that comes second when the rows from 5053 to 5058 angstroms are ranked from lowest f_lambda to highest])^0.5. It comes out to 2.121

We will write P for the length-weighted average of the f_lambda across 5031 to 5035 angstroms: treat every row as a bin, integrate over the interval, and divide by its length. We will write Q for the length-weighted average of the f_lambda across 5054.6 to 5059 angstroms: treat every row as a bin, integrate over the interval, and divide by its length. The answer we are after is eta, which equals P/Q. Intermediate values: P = 4.27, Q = 4.4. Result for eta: 0.97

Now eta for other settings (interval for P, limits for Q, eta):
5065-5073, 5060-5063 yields 0.96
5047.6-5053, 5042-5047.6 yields 0.90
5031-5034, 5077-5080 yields 1.06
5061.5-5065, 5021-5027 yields 0.97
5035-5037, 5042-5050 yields 1.00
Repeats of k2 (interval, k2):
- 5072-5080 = -2.06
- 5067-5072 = -2.40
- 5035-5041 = -2.38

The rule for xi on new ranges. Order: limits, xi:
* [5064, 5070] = 2.069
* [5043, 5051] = 2.027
